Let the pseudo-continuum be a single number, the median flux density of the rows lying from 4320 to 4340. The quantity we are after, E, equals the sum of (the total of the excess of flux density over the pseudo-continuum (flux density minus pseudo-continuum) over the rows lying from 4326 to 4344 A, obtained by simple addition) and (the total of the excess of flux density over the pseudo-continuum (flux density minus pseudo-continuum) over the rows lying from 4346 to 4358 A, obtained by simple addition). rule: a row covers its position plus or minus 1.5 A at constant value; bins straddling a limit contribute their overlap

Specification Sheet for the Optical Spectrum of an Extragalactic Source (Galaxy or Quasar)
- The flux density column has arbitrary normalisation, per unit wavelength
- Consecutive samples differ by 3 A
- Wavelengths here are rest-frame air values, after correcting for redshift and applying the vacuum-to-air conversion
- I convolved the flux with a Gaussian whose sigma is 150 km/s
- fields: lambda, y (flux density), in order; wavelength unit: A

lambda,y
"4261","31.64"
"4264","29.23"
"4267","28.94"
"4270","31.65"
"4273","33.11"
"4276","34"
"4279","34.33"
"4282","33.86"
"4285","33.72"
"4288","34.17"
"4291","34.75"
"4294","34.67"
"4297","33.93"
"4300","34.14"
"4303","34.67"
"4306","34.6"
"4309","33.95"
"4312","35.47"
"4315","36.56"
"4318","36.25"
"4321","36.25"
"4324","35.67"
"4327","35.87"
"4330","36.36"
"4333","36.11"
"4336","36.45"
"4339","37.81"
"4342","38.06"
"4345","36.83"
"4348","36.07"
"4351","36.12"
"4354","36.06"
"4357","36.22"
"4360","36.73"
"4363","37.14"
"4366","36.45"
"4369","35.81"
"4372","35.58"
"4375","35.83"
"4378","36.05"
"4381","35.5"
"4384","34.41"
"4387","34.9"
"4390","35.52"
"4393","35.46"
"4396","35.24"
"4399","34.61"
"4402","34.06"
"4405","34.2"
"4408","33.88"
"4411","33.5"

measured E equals 3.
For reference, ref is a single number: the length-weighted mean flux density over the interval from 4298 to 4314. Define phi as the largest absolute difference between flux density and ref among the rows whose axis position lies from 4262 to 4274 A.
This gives 5.7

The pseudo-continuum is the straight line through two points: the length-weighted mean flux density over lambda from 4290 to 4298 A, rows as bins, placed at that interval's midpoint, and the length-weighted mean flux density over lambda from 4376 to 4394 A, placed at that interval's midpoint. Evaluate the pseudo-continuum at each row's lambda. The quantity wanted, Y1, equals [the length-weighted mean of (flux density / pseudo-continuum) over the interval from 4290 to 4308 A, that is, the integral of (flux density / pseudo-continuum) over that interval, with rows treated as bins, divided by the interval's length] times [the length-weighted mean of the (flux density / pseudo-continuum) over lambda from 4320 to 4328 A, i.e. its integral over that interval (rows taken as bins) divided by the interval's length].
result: 1.03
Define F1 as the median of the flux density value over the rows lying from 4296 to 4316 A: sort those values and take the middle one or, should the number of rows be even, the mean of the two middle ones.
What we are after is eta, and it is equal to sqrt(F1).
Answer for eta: 5.88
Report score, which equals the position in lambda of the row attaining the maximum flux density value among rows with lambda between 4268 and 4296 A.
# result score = 4291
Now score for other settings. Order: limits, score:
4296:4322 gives 4315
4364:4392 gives 4366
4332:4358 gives 4342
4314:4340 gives 4339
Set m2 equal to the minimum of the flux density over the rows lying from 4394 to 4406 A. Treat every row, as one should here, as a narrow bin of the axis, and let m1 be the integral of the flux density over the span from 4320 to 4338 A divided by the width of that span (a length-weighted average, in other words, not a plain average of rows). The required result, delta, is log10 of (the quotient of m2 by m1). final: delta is -0.03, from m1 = 36.2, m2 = 34.06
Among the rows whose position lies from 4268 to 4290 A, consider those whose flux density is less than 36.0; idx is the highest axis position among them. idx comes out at 4288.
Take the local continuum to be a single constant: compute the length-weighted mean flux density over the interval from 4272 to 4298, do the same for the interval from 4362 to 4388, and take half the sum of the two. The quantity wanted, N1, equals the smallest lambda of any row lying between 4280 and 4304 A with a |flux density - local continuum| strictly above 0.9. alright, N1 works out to 4282 A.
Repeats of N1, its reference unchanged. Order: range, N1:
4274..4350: 4276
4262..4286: 4264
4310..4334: 4315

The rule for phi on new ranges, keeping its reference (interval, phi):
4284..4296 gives 0.9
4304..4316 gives 2.0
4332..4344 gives 3.5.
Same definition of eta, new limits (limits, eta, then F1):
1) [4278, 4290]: 5.83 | 34.0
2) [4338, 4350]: 6.11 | 37.3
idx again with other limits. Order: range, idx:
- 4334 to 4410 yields 4408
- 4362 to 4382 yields 4381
